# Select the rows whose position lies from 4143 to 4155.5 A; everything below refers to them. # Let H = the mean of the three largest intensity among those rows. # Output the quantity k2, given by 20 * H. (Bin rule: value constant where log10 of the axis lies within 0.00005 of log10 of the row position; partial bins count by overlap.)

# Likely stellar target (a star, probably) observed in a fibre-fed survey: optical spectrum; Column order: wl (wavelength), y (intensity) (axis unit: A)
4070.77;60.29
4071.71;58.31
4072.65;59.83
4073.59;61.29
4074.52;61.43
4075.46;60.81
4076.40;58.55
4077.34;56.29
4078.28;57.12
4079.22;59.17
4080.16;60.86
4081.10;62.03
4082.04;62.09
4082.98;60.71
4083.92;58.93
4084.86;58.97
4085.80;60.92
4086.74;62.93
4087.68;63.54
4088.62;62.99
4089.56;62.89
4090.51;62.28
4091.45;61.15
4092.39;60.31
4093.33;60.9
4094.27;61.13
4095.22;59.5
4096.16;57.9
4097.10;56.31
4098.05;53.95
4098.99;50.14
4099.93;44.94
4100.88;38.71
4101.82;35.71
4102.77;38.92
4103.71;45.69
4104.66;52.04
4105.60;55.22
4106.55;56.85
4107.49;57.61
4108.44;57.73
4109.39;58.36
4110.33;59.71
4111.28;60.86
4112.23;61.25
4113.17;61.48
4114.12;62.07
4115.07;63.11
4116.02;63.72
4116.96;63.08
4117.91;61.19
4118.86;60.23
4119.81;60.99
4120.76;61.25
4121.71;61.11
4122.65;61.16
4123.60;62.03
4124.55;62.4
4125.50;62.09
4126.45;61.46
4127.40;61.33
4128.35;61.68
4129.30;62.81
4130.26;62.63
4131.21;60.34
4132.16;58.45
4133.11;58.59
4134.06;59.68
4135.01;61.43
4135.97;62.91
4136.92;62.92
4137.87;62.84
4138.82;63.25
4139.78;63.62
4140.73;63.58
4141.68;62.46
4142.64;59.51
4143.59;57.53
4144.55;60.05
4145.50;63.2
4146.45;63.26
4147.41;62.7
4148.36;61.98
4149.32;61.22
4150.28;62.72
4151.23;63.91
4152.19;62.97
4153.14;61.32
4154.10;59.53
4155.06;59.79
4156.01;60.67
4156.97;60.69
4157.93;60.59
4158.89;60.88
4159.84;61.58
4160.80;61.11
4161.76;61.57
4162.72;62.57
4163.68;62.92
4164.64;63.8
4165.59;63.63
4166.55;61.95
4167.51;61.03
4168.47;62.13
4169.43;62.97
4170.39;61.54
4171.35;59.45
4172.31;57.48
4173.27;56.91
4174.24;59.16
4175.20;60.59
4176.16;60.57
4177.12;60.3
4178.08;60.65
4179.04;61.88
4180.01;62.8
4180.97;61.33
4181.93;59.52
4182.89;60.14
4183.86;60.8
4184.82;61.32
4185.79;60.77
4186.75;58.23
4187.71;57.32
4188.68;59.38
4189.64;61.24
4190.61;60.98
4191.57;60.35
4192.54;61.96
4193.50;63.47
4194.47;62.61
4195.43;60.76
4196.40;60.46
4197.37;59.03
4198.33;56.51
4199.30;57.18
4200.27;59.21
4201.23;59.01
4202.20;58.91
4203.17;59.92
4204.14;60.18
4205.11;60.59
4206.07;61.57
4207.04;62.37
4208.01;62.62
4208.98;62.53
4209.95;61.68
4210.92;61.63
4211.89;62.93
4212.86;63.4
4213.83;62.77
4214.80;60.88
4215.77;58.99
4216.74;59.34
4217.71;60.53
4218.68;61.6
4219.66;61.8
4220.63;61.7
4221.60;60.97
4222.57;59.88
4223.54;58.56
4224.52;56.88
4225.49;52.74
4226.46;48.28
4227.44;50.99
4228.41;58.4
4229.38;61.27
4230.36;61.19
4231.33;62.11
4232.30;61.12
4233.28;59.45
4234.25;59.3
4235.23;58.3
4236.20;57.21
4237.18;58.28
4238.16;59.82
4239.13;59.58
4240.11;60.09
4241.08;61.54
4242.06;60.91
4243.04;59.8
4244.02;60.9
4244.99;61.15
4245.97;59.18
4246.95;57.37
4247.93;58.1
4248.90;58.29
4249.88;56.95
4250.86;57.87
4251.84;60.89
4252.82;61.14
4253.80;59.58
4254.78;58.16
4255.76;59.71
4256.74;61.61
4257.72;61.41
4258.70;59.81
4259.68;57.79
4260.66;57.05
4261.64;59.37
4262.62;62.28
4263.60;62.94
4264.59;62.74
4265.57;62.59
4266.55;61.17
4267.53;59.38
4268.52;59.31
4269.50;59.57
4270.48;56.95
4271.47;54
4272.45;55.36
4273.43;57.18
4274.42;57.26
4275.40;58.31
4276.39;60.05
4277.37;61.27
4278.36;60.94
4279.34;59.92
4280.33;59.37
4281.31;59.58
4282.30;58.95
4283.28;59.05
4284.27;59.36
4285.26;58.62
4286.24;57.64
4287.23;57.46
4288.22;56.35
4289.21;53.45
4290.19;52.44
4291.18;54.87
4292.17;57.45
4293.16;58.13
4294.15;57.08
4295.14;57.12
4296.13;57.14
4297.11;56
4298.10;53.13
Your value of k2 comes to 1269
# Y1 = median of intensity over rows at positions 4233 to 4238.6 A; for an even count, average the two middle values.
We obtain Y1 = 59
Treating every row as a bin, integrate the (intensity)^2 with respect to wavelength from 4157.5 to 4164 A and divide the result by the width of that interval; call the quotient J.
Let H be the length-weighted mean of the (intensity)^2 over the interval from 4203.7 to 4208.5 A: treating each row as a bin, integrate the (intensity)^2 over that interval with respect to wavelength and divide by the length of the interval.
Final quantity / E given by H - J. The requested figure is -9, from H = 3783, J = 3792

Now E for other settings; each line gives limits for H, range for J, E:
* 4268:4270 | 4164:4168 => -399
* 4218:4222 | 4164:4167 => -219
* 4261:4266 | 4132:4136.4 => 185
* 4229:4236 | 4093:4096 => 7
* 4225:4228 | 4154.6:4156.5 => -1040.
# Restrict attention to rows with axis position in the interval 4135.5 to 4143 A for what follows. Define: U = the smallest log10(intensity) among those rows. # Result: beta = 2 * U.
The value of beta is 3.55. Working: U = 1.77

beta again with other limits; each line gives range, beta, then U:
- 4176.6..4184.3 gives 3.55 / 1.77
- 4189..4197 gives 3.56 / 1.78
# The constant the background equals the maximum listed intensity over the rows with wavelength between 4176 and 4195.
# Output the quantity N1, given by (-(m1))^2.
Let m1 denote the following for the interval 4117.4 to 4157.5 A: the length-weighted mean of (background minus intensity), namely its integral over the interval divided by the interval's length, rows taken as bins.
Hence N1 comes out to 4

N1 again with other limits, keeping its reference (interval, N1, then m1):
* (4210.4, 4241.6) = 16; 4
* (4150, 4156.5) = 4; 2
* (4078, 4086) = 11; 3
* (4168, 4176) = 12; 3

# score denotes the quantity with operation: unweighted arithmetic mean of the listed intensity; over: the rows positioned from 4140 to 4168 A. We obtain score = 61.7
